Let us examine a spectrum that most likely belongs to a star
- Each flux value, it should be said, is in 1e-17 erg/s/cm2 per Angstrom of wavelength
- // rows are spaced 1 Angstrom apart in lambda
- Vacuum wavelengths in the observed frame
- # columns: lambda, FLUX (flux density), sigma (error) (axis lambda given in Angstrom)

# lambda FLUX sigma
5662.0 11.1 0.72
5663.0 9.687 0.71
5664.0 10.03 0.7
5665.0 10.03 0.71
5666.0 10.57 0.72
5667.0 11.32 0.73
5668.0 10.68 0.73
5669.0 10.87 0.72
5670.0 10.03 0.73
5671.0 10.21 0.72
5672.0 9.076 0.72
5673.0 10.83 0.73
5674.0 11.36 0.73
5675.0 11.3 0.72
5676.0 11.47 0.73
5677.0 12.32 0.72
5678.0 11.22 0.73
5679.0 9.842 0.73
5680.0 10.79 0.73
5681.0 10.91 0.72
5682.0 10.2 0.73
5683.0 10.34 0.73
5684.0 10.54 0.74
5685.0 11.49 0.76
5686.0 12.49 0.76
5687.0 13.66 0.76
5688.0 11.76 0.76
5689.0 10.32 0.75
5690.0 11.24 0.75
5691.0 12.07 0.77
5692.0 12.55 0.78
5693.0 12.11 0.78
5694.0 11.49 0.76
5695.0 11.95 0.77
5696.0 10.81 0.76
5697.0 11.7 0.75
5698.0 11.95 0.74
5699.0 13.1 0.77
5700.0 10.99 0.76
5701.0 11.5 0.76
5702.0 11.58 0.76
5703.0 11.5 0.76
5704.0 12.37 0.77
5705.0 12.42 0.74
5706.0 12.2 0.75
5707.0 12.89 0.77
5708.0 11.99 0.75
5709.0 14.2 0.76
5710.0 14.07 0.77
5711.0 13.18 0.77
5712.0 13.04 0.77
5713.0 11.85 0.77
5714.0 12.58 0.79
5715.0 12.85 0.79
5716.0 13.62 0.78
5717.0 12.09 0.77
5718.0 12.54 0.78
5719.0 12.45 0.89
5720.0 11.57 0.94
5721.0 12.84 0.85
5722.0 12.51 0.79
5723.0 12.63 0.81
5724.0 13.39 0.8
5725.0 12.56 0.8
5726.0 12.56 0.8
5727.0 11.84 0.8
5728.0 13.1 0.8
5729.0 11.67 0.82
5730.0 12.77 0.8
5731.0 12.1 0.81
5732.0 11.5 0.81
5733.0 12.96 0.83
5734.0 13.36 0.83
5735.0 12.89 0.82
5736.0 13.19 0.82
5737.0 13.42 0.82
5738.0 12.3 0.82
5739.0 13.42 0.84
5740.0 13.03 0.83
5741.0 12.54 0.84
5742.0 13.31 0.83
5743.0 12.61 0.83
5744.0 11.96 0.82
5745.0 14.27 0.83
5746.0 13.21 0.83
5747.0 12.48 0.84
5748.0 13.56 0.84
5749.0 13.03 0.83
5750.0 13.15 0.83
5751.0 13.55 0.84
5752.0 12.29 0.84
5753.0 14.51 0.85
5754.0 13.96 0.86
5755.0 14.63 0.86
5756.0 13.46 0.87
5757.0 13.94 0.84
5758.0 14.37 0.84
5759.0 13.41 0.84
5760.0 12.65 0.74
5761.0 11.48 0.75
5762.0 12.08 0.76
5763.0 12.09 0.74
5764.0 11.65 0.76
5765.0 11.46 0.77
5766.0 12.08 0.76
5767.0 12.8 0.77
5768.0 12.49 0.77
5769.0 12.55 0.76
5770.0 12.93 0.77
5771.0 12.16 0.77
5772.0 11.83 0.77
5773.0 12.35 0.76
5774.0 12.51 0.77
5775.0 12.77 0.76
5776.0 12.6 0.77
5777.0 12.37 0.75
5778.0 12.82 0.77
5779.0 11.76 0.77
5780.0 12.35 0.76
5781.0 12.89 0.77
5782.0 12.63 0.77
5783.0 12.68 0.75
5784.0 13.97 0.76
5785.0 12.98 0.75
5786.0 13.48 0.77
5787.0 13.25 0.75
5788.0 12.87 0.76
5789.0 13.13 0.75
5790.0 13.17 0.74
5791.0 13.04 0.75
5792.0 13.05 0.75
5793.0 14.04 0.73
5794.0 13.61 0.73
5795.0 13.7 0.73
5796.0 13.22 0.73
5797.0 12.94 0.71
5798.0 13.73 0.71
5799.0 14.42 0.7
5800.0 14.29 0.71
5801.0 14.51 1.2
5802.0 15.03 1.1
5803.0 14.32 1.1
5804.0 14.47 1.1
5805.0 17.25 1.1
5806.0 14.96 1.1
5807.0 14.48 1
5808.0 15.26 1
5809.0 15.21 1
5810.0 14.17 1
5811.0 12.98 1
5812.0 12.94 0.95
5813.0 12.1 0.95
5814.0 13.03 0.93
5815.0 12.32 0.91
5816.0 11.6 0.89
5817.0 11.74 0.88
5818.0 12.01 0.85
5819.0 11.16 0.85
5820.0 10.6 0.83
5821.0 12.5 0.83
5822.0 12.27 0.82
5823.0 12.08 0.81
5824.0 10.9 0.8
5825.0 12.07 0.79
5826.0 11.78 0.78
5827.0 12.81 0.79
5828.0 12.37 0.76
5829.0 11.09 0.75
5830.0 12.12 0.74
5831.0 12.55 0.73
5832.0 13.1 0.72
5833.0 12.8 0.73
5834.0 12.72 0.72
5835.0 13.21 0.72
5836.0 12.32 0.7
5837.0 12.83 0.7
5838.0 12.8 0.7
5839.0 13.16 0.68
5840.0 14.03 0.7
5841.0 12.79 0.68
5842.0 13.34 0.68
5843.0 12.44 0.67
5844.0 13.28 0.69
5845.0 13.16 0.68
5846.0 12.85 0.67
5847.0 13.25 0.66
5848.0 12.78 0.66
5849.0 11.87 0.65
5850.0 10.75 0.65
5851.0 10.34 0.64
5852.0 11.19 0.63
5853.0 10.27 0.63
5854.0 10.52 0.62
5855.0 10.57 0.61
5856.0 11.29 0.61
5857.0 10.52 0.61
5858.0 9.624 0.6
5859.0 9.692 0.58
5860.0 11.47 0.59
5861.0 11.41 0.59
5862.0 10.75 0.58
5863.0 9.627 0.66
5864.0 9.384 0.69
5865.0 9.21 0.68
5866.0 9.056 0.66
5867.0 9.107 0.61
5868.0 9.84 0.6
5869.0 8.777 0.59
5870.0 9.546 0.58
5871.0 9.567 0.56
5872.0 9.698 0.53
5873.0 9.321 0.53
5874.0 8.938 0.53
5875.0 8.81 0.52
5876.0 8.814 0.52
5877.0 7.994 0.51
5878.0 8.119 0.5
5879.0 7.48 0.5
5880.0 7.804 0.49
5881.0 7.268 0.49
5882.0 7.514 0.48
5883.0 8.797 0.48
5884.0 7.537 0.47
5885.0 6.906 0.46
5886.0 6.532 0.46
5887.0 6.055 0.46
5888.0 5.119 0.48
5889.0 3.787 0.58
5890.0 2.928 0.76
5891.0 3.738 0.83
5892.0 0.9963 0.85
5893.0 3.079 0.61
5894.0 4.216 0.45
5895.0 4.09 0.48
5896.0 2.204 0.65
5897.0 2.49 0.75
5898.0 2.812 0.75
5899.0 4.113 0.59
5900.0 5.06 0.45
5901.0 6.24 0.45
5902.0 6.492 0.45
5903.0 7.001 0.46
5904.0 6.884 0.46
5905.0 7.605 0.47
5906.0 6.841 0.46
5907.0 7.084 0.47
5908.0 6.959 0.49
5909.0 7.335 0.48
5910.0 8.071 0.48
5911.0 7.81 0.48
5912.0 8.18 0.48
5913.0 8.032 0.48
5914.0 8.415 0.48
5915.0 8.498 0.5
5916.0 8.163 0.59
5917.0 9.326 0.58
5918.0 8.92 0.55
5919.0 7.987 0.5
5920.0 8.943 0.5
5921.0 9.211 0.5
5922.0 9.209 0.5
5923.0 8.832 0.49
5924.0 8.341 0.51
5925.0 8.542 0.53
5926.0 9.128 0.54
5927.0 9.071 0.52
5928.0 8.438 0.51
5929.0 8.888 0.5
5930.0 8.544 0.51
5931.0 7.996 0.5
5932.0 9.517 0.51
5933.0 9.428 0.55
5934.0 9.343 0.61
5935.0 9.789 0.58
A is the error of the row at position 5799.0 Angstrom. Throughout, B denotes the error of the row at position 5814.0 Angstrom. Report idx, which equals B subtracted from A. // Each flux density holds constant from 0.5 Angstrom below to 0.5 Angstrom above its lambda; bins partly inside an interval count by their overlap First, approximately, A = 0.70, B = 0.930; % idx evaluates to -0.23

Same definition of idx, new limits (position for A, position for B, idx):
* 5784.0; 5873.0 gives 0.23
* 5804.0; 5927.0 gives 0.58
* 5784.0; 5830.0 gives 0.02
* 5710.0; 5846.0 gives 0.10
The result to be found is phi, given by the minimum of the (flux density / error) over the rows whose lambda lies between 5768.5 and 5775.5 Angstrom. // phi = 15.4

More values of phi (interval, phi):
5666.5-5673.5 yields 12.6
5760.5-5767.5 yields 14.9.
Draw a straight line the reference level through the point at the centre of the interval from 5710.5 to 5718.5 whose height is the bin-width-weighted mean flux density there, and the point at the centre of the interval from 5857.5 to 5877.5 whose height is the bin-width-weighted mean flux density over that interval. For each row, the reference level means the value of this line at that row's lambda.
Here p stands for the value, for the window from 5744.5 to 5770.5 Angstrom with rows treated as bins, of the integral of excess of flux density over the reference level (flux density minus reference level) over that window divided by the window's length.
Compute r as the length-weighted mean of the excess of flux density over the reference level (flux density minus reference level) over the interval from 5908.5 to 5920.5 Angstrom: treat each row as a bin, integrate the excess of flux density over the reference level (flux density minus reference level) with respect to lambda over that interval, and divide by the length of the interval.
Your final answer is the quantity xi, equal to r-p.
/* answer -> -1.4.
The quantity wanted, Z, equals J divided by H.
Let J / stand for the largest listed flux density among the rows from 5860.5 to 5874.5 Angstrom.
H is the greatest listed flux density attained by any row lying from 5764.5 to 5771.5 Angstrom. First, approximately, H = 12.93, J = 11.41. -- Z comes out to 0.9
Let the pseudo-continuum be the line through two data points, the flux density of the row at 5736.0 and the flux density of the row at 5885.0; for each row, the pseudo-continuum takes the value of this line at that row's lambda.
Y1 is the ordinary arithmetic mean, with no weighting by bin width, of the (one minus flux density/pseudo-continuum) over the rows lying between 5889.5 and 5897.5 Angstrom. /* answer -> 0.5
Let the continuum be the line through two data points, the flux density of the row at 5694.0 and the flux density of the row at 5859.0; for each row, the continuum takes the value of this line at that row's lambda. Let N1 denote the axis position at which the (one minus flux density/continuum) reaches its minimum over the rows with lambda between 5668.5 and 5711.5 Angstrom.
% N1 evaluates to 5709.0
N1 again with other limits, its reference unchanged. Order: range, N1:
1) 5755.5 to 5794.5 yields 5793.0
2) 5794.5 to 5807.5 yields 5805.0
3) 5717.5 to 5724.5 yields 5724.0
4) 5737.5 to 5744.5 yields 5739.0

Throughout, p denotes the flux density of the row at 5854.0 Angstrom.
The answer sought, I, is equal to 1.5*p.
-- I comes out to 16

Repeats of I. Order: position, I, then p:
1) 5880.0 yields 12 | 7.804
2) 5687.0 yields 20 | 13.66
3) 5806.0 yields 22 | 14.96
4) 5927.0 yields 14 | 9.071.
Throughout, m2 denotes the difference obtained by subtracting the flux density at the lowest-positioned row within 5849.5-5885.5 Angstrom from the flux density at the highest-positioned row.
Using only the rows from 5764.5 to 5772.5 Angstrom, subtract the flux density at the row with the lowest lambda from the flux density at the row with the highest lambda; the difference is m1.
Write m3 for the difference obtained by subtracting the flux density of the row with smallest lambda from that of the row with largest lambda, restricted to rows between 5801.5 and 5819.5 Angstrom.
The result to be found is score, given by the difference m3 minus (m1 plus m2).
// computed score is -0.4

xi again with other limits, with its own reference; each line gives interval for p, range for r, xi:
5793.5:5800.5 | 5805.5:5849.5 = -0.3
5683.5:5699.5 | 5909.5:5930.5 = 1.5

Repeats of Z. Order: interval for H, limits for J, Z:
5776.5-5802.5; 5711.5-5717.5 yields 0.9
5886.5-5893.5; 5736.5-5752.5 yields 2.4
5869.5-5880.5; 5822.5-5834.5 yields 1.4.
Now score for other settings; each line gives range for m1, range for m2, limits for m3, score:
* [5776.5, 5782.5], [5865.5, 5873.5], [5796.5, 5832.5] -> -0.4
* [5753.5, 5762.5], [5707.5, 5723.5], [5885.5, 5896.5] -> -3.1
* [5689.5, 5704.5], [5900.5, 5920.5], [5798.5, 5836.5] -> -5.9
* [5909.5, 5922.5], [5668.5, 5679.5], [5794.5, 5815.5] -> -1.5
